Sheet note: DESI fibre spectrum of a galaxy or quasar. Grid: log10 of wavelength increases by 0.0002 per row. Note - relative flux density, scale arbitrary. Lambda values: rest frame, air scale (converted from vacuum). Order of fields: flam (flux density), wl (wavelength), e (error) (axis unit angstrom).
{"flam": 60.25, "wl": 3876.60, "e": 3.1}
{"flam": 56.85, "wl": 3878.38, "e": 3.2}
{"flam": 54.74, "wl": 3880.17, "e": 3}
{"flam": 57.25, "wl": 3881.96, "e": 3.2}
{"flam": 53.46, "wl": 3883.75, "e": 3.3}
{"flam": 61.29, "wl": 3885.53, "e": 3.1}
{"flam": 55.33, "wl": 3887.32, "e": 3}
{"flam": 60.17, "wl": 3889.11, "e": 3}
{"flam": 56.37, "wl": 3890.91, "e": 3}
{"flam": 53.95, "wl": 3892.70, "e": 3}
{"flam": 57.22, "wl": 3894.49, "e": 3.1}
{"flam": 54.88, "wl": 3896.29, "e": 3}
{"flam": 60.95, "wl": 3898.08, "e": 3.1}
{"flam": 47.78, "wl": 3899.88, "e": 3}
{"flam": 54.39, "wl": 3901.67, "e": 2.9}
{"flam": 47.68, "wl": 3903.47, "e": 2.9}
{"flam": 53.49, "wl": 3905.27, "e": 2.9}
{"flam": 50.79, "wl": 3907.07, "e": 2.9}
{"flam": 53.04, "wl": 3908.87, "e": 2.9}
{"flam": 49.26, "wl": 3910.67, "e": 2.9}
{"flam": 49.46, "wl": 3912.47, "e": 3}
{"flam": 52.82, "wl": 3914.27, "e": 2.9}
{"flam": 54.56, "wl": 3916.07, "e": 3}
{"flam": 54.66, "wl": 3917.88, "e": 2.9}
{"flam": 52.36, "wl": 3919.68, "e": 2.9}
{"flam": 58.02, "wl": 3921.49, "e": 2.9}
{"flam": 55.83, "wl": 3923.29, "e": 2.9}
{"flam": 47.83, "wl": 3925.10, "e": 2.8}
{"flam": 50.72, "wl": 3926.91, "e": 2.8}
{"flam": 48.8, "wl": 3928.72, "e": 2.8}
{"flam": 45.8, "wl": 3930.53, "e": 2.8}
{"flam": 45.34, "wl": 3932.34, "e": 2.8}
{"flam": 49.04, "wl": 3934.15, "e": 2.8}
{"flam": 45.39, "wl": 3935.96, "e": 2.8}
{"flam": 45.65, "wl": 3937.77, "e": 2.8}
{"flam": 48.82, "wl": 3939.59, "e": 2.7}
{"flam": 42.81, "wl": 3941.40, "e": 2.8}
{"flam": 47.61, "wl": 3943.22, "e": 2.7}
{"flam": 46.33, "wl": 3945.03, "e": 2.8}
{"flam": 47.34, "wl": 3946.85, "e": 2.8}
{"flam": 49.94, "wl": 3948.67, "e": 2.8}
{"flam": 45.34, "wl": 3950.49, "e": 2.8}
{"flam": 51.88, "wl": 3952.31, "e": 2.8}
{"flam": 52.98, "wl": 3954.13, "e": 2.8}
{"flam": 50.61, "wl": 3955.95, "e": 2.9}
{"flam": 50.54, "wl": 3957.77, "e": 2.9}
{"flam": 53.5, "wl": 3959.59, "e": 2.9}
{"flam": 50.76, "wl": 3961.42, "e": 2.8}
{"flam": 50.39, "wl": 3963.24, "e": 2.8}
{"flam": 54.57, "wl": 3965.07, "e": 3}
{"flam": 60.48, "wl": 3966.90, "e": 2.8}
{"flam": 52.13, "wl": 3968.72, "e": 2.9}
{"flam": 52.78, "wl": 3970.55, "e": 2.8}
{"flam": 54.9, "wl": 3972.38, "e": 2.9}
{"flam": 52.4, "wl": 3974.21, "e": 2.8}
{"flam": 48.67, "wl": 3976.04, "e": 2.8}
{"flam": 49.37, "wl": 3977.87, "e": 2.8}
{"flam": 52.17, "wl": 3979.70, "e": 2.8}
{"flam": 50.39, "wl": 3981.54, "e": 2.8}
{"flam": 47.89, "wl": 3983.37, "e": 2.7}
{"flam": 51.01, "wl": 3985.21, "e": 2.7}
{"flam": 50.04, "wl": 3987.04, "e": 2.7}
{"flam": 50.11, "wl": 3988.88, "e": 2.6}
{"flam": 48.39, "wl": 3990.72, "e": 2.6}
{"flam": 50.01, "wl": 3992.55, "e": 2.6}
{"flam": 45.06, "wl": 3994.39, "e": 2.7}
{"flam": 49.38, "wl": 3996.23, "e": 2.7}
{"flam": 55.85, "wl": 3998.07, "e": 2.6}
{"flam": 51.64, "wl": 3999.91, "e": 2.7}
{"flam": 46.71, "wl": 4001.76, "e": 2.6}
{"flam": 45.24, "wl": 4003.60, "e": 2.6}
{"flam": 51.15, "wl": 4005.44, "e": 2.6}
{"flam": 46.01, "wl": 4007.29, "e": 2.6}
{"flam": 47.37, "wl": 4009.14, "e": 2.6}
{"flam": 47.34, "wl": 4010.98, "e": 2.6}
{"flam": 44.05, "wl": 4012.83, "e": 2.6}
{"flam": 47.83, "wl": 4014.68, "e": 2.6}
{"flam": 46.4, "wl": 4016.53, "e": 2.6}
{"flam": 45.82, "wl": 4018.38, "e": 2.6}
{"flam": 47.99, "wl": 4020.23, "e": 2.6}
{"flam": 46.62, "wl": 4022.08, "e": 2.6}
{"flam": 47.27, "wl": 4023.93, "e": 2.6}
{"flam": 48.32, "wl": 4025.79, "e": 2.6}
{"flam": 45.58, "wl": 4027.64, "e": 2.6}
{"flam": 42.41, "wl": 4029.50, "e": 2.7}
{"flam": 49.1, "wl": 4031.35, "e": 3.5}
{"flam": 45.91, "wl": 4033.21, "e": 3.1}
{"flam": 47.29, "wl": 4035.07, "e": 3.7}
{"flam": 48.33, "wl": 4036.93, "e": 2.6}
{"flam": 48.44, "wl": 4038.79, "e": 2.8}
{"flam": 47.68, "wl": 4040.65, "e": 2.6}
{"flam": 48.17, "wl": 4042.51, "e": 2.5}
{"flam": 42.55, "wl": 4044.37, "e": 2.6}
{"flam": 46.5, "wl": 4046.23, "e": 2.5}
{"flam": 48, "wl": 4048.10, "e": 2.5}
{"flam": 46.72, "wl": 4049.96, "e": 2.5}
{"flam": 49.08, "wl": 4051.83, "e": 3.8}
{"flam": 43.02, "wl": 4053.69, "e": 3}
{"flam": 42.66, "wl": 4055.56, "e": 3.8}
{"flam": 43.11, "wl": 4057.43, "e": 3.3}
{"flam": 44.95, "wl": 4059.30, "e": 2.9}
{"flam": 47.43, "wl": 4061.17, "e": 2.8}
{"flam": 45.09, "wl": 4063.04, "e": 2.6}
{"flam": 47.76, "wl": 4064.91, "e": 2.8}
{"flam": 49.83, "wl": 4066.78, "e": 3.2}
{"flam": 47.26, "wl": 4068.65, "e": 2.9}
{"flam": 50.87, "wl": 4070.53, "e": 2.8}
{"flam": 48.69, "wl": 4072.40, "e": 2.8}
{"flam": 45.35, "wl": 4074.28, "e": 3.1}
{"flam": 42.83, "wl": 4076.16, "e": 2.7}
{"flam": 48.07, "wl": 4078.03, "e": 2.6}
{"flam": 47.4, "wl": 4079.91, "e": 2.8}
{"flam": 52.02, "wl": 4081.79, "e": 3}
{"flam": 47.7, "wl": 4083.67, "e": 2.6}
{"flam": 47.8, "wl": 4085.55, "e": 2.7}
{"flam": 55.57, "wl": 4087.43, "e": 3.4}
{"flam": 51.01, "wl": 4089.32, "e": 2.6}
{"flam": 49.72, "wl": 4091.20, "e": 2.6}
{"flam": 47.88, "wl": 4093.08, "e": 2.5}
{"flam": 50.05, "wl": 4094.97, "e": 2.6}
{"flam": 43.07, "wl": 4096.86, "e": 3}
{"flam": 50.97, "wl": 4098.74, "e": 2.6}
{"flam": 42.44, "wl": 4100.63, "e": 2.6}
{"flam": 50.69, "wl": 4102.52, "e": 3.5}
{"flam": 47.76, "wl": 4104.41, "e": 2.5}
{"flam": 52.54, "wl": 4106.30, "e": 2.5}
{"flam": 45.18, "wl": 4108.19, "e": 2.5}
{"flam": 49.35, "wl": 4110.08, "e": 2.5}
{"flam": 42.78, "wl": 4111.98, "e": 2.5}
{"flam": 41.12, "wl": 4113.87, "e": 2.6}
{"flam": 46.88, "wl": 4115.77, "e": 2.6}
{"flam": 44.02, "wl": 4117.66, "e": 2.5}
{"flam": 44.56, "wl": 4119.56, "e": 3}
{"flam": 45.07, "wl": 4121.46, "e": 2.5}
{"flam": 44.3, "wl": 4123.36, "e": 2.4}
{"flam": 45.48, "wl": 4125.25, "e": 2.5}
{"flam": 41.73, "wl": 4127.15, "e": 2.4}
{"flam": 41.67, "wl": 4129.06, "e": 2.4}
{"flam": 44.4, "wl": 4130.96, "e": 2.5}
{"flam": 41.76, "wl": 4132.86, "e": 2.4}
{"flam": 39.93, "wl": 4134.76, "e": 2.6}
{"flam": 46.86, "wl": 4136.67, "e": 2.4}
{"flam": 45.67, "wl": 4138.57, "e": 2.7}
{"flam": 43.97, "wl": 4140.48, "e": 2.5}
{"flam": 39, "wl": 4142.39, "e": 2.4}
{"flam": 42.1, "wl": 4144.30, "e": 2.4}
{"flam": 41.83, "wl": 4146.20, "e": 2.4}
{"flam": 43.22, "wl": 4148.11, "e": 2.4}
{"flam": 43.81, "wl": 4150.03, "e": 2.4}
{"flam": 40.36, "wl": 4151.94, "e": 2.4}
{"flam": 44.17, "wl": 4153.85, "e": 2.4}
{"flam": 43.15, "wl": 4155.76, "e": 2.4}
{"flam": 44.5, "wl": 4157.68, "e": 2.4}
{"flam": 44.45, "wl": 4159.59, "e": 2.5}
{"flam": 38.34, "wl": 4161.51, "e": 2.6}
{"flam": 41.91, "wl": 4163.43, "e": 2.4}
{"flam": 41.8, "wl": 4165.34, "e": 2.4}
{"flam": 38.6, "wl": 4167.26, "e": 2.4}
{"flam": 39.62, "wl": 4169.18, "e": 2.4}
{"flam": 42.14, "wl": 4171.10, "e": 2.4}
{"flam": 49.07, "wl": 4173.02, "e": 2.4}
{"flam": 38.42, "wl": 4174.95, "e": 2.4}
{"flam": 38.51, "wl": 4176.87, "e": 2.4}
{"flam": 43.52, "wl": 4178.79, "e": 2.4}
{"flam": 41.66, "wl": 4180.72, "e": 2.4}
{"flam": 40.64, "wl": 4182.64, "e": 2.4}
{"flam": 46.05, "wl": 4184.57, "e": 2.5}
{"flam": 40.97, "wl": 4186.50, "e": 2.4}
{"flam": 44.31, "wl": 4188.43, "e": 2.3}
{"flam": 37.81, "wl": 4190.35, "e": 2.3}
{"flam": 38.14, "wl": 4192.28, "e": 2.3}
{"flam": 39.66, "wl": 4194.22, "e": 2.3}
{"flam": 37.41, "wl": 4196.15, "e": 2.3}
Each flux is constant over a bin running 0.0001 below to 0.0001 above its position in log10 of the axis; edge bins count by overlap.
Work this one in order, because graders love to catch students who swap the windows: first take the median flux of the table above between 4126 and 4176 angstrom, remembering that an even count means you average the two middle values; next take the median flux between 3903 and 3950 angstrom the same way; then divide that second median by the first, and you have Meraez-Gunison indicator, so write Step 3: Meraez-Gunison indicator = 1.17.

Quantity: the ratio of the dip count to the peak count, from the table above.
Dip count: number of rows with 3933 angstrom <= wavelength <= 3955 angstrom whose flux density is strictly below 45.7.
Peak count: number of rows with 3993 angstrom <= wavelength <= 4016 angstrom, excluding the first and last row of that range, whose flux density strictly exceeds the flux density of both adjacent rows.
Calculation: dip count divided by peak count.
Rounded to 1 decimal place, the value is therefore 1.3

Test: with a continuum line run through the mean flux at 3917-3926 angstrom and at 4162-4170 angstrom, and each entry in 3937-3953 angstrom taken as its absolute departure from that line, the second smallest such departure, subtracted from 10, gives 7.7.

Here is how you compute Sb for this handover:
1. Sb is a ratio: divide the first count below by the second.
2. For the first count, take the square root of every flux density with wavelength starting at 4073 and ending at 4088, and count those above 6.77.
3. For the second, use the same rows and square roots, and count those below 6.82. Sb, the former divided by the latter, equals 3.0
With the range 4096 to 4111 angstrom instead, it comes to 1.7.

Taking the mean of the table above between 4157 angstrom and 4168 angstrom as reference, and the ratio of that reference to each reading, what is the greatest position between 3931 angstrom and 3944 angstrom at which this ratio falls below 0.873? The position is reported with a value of 3939.59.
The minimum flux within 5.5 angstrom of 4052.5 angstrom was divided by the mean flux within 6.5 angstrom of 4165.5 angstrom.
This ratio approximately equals 1.04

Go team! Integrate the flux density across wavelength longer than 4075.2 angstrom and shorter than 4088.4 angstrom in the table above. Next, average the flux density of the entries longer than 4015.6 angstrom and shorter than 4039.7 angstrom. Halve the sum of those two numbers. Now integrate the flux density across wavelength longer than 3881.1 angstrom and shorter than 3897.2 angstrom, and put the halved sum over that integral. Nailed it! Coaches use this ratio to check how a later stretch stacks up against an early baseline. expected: 0.38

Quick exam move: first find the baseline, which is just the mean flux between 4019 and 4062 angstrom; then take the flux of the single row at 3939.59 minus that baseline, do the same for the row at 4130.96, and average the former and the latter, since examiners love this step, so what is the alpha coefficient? 0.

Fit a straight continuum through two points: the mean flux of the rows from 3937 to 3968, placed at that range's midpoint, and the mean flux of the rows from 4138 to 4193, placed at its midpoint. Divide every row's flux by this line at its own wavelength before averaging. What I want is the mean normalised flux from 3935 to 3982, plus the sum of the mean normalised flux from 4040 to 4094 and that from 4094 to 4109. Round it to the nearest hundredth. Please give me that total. 3.13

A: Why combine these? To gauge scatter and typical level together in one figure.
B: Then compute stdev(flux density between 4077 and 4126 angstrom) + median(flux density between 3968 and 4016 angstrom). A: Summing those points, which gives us 53.2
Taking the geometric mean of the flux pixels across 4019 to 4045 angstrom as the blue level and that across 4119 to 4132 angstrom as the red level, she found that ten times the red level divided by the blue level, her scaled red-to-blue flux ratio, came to 9.4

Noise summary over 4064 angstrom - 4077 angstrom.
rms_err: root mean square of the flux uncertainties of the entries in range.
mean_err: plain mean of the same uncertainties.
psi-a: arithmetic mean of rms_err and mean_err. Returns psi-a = 2.90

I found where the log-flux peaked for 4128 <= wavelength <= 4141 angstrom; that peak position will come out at 4136.67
